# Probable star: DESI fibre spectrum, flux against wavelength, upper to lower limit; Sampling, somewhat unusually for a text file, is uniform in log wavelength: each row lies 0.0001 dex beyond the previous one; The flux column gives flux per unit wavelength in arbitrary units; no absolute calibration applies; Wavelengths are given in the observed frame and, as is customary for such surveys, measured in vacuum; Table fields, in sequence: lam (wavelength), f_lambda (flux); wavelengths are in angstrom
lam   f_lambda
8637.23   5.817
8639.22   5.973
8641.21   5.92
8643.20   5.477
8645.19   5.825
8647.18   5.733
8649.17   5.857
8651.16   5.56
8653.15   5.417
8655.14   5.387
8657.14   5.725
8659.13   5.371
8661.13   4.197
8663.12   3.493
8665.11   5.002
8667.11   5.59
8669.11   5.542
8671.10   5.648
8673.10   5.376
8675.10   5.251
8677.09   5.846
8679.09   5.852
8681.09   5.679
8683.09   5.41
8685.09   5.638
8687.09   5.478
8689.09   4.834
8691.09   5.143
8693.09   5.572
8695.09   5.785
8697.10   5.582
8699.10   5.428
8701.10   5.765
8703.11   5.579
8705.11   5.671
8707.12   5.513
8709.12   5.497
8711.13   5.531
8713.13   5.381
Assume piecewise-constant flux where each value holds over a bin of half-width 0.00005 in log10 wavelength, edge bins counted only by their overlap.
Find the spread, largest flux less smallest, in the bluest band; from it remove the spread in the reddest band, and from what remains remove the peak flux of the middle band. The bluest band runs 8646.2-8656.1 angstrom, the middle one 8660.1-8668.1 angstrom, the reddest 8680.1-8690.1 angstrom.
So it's -6.0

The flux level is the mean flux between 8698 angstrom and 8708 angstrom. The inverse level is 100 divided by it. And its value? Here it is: 17.9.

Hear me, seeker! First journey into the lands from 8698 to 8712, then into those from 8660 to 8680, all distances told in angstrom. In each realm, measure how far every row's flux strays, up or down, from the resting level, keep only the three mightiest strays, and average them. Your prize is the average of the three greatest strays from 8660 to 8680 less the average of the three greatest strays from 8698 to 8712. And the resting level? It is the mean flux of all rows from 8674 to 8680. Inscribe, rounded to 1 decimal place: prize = 1.2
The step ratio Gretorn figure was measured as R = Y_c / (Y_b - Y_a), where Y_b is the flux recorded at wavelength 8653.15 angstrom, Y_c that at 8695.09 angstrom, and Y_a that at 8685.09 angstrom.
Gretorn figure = -26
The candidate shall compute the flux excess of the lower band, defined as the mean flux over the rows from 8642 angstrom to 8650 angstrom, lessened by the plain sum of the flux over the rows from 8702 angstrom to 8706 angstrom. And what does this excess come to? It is -5.5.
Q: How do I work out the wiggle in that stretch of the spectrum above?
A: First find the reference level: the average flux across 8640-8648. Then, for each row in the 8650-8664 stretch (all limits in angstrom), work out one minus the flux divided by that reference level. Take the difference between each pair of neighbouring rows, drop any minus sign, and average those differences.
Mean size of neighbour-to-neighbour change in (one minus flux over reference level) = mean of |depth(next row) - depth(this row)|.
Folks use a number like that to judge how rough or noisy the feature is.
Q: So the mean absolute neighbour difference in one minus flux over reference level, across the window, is 0.080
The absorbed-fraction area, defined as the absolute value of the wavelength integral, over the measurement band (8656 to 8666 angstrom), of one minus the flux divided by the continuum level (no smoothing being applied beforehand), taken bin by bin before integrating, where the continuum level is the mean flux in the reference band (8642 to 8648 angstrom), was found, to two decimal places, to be 1.62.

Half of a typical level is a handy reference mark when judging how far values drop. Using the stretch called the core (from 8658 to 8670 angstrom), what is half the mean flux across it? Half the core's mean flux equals 2.43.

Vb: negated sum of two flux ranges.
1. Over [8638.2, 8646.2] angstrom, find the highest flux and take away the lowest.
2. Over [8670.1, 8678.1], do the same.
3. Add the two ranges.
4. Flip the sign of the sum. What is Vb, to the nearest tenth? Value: -1.1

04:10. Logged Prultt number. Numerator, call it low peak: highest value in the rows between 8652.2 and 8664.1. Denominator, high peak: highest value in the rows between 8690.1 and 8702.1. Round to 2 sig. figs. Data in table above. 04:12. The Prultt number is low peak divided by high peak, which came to 0.99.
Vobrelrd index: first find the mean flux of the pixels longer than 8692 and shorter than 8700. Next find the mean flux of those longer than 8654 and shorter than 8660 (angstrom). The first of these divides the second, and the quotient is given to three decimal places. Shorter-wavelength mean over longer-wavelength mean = 0.983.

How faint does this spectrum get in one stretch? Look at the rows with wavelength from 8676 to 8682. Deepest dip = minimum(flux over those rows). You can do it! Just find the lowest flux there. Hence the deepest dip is 5.679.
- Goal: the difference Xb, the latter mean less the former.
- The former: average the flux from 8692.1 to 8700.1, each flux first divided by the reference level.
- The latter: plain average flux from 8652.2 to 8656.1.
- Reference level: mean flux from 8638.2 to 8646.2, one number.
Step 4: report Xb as 4.44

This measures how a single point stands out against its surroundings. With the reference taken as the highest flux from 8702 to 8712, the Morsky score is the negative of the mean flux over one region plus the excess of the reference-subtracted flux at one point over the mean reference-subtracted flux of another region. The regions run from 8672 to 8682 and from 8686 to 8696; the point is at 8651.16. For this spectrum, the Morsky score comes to -5.40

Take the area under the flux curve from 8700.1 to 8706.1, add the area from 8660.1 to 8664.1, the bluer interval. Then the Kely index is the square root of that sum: 7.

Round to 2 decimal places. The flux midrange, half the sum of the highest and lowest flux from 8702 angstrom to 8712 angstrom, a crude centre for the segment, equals 5.58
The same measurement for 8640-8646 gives 5.70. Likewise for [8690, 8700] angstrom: 5.46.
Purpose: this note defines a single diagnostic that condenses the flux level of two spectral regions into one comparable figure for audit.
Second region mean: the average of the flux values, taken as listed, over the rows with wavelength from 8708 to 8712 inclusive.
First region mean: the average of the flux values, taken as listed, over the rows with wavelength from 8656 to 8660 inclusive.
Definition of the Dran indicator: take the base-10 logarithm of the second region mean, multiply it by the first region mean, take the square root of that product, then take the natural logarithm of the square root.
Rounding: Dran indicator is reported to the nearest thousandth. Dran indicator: 0.707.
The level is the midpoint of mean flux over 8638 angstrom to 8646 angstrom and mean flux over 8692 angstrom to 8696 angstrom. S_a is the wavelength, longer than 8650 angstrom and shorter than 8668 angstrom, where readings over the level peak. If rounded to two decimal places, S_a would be 8657.14 angstrom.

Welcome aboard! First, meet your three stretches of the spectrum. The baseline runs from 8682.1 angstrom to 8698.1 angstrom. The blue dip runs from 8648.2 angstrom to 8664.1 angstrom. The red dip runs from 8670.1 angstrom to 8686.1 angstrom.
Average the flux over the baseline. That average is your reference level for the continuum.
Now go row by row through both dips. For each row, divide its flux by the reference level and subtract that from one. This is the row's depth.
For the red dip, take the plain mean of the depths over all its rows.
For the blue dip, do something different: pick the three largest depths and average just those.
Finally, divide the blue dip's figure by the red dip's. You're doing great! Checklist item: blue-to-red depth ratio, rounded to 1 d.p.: -6.8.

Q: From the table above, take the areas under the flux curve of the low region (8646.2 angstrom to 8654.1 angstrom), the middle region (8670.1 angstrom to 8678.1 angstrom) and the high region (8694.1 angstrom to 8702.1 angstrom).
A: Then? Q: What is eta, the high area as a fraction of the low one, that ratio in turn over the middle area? 0.023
